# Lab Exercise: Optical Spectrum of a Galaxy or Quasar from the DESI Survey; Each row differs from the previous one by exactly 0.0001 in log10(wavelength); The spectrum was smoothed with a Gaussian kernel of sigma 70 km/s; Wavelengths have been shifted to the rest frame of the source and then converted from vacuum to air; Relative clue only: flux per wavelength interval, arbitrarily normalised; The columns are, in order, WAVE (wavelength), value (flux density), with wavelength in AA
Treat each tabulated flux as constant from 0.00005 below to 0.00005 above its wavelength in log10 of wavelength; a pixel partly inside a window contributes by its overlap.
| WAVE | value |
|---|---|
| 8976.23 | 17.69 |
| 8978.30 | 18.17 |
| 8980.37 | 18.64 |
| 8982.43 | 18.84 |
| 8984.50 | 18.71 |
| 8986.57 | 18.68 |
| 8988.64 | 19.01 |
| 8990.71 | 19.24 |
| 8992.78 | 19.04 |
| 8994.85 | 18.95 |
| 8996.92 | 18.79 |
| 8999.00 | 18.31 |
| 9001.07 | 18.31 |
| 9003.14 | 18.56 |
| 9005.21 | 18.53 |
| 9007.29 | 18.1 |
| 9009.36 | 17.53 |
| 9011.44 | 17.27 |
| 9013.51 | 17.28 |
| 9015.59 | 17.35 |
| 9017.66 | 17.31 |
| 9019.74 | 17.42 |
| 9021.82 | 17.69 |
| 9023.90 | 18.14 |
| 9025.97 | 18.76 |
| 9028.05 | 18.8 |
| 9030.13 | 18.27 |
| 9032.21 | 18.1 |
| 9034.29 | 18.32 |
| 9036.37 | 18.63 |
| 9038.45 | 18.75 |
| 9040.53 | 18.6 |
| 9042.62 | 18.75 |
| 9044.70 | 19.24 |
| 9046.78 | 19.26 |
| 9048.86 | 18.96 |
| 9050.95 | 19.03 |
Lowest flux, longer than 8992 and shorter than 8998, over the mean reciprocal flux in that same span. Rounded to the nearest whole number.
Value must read 356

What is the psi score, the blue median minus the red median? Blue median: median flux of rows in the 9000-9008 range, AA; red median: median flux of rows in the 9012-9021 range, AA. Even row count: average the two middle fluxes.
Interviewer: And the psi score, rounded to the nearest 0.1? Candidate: 1.1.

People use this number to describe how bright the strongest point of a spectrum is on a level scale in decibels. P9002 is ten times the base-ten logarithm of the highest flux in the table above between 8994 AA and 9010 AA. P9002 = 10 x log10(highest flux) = 12.8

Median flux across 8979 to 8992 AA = 18.8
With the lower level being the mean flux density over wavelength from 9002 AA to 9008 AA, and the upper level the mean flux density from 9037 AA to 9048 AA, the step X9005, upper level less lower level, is 0.5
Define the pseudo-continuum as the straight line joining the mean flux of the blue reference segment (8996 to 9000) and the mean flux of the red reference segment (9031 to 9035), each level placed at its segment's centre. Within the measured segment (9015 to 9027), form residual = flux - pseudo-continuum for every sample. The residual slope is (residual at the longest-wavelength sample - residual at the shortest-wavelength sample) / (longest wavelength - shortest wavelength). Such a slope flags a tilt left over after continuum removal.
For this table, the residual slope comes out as 0.145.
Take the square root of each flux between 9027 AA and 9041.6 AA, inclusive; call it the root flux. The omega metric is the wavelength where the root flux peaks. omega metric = 9028.05 AA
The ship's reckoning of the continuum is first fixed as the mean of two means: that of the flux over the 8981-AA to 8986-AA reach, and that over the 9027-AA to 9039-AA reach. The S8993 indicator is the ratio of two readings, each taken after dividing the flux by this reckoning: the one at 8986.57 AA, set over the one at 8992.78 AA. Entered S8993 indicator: 0.98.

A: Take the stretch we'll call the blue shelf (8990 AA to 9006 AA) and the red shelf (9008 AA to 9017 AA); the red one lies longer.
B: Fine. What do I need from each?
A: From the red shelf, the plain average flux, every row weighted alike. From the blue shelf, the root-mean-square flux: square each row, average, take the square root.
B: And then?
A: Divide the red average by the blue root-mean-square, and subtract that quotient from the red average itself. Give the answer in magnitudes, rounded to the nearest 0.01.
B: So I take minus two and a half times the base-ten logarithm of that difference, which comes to -3.04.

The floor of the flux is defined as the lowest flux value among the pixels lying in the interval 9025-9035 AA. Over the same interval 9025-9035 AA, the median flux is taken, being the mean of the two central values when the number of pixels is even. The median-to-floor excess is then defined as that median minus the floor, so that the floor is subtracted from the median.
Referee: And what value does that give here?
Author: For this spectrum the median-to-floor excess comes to 0.2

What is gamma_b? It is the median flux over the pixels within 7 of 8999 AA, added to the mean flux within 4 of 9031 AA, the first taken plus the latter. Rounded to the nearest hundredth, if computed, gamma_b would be 36.93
